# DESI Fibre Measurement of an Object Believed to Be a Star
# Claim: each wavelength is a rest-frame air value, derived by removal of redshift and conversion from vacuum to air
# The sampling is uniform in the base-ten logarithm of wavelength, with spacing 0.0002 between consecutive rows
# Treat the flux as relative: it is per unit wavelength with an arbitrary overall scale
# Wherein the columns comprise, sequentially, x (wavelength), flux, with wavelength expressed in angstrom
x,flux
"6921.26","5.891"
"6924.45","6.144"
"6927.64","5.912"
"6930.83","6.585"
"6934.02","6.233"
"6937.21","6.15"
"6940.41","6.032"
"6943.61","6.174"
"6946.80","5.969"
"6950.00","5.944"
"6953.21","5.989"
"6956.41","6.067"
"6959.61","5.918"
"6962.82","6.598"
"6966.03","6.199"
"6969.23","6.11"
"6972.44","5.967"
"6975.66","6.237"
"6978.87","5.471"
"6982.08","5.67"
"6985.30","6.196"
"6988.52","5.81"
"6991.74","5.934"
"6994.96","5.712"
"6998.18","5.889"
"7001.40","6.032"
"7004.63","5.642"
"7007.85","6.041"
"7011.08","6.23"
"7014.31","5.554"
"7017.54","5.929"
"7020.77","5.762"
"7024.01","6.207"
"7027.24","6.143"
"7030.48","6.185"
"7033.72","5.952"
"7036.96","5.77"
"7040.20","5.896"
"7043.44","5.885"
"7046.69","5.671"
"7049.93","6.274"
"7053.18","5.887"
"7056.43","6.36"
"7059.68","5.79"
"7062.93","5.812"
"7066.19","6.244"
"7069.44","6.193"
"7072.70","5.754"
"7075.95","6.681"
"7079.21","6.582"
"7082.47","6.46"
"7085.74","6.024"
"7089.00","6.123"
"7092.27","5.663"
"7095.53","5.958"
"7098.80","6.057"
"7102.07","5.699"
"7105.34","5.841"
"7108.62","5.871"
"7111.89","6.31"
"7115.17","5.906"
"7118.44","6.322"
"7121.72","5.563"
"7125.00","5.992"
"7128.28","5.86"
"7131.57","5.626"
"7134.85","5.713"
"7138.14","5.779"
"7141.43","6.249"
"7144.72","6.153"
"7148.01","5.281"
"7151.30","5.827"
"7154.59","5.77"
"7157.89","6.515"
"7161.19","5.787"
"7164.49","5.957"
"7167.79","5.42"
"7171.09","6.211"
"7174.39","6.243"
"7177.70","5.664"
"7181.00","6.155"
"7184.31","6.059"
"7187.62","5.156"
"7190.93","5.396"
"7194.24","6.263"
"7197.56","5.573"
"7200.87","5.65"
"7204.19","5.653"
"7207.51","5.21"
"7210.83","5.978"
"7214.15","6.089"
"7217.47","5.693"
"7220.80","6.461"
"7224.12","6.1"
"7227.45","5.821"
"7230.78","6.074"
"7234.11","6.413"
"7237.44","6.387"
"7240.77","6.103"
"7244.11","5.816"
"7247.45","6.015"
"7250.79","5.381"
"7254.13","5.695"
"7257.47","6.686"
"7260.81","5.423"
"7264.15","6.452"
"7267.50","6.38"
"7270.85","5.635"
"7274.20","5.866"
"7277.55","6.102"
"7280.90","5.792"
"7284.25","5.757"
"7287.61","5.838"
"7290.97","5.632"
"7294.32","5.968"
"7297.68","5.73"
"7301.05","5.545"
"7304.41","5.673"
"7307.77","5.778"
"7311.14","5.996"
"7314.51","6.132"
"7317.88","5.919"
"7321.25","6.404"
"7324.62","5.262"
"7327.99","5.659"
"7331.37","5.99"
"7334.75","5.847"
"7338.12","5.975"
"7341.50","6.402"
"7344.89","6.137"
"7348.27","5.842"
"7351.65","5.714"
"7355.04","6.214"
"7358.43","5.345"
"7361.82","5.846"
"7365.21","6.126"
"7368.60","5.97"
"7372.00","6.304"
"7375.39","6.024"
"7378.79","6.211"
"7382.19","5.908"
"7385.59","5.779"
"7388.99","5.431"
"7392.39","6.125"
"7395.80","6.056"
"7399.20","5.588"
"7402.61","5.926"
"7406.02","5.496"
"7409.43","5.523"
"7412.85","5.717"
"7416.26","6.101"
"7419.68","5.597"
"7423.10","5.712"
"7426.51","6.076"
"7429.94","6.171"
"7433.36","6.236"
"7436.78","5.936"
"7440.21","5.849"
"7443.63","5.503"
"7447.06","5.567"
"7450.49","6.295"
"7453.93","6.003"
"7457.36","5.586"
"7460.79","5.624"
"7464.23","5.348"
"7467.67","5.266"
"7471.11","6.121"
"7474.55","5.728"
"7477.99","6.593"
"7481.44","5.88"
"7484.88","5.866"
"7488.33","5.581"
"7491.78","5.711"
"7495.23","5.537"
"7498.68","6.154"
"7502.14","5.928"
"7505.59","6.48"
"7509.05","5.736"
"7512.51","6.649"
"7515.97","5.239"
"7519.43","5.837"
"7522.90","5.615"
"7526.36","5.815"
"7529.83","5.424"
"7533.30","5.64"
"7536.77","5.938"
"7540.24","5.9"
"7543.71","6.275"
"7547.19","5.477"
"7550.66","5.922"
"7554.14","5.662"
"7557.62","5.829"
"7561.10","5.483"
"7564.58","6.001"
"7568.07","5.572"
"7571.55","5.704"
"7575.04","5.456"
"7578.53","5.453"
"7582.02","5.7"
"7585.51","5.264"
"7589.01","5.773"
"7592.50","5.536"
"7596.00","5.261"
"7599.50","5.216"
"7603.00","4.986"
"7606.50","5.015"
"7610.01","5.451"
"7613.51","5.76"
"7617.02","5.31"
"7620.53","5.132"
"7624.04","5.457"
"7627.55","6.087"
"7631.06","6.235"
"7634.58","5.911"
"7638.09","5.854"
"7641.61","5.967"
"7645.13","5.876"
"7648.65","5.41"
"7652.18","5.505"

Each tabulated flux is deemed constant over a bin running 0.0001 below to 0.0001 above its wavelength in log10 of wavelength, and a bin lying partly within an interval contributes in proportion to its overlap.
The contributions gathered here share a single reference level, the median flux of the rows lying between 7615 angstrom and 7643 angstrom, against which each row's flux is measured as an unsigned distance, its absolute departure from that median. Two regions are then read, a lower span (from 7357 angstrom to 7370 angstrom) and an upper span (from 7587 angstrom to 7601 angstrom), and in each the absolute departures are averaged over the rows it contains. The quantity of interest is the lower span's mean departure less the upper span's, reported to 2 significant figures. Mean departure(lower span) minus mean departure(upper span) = -0.21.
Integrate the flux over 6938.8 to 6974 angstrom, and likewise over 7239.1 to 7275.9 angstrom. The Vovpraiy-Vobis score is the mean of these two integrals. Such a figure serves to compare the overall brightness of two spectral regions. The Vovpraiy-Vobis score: 216.6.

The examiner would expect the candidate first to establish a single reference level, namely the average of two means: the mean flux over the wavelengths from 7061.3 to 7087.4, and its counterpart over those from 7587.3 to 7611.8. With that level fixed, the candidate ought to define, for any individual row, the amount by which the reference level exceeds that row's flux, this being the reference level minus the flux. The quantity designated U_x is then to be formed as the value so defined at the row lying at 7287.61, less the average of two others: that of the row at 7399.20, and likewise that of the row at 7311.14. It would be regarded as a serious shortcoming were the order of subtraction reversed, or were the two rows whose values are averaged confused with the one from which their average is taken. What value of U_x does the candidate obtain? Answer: -0.05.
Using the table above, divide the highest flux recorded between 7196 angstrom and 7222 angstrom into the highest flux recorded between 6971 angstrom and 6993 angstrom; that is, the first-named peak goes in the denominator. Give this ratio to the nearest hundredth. 0.97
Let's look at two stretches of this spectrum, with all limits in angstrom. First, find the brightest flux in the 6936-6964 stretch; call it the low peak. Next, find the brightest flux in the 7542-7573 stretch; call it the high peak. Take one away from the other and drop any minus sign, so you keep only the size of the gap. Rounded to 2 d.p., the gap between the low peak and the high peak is 0.32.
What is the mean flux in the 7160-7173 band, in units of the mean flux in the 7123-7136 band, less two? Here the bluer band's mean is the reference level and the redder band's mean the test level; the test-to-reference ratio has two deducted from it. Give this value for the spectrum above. -0.99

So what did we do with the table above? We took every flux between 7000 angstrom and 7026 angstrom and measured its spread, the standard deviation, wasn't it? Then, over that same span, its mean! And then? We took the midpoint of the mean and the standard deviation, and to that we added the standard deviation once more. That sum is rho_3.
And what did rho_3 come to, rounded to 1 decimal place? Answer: 3.3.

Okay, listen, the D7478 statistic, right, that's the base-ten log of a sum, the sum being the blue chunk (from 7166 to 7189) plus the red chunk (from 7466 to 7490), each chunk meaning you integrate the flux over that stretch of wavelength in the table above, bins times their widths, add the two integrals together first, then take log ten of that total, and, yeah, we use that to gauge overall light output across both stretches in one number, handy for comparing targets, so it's 2.44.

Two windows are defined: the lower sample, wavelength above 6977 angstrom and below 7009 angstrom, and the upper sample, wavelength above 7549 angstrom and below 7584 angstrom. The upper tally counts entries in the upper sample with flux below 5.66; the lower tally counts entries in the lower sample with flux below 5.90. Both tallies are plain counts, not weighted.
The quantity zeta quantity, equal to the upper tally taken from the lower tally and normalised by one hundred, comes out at 0.020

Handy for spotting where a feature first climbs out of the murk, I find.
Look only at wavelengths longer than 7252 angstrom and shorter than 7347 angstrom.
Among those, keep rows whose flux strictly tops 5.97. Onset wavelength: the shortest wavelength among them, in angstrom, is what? 7257.47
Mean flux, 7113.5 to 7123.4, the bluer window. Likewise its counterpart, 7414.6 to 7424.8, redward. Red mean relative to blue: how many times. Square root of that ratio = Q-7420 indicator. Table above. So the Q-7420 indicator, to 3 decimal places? 0.989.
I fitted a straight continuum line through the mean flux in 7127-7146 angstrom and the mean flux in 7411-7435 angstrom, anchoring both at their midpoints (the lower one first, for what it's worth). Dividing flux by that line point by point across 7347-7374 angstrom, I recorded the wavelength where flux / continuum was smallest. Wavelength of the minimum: 7358.43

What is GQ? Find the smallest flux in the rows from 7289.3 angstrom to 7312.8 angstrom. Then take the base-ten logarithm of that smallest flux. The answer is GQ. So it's 0.744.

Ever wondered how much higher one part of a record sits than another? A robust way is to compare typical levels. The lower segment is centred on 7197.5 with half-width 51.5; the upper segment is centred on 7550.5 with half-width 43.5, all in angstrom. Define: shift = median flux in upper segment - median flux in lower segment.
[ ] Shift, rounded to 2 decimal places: -0.26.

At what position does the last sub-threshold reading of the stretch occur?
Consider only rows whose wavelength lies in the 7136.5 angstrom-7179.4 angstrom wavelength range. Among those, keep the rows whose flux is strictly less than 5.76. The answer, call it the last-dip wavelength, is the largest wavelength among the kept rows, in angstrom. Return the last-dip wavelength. 7177.70 angstrom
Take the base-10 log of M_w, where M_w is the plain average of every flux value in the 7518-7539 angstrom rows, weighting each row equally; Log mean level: 0.757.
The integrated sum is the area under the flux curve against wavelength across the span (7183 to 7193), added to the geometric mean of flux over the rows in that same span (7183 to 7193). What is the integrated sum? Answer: 61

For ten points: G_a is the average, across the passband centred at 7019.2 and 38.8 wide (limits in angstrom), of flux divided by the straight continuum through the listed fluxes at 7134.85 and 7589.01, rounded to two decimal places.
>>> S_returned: 1.04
